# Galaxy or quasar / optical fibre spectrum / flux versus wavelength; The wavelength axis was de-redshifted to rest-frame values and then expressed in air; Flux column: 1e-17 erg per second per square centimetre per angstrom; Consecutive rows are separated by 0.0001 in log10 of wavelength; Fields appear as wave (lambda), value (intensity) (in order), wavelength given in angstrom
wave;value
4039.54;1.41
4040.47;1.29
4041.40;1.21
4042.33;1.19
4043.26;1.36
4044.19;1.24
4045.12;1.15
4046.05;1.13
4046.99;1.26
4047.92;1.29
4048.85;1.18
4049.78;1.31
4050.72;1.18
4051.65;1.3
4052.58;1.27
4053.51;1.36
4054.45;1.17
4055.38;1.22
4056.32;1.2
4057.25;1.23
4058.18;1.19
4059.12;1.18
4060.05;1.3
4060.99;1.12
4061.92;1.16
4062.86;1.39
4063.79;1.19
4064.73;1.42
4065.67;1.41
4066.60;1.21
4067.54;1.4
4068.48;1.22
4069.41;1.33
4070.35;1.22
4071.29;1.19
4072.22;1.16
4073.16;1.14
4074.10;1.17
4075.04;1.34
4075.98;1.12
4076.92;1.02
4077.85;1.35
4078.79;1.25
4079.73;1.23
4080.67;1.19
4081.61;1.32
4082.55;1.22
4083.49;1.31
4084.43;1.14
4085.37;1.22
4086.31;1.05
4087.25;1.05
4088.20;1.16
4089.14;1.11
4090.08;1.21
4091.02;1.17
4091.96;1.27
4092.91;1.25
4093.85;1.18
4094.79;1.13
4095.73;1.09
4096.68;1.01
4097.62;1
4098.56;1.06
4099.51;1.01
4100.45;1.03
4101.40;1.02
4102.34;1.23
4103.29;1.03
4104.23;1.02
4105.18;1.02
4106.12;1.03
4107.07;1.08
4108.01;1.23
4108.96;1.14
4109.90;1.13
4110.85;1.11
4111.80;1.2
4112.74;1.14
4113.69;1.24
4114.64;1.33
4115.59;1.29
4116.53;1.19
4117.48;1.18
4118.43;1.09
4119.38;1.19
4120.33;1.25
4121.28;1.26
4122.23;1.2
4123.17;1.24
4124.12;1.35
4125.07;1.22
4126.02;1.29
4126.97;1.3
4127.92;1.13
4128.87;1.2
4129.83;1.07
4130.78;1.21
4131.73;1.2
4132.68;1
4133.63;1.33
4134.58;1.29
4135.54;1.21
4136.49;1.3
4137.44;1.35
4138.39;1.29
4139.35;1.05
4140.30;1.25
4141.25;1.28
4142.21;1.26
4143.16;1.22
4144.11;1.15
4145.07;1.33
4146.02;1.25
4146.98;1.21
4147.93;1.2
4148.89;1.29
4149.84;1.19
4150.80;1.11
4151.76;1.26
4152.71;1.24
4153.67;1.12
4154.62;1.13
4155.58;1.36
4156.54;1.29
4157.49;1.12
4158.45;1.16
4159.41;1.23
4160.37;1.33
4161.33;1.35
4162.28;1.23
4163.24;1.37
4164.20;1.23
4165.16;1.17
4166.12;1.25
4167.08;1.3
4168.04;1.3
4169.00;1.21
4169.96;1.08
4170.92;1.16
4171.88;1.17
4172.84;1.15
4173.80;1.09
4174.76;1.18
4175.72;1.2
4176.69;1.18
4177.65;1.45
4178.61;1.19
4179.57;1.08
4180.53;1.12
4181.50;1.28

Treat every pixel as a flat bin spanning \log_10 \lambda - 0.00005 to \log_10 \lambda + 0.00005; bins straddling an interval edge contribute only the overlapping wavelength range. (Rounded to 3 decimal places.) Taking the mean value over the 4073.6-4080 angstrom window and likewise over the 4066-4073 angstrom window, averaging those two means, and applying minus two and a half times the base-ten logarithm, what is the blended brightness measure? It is -0.224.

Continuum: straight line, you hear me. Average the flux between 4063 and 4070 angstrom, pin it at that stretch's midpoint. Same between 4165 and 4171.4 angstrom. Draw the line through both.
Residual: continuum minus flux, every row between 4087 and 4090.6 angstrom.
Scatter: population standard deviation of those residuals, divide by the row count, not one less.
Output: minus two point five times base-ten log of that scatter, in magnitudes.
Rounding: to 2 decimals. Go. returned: 3.05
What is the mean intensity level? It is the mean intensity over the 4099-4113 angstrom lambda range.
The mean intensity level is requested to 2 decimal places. 1.09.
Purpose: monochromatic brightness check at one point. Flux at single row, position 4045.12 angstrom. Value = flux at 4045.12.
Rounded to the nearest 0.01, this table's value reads 1.15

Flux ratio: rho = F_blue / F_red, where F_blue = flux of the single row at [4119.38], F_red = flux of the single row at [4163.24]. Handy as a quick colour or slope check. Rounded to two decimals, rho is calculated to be 0.87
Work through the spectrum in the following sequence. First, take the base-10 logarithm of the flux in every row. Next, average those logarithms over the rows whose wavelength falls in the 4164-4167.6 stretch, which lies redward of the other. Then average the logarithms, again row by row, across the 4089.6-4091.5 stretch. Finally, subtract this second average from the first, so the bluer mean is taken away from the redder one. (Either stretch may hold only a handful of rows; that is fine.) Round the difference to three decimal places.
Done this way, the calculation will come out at 0.017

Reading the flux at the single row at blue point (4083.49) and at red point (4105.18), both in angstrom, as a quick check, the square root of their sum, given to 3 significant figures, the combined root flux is 1.53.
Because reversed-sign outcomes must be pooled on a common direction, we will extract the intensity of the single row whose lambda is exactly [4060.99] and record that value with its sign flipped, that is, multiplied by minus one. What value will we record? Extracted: -1.12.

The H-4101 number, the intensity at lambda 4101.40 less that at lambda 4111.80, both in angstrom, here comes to -0.18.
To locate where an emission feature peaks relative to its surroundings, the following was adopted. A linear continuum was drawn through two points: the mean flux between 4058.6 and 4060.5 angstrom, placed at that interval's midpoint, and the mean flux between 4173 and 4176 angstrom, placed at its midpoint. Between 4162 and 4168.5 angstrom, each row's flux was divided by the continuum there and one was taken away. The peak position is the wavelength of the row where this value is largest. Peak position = 4163.24 angstrom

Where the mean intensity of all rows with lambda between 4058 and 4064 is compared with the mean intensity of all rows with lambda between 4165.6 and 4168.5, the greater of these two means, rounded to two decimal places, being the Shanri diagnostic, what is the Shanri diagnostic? 1.28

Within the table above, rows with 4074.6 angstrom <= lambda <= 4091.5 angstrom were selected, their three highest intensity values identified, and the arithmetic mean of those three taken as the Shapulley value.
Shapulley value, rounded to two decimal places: 1.34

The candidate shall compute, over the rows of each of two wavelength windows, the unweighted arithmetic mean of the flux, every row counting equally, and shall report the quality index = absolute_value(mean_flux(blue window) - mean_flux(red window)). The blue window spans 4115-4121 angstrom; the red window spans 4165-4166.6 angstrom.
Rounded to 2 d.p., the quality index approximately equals 0.01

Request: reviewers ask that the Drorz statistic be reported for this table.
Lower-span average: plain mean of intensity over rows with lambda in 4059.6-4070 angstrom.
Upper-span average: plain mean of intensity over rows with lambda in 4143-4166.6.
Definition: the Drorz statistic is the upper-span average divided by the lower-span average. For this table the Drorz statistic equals 0.96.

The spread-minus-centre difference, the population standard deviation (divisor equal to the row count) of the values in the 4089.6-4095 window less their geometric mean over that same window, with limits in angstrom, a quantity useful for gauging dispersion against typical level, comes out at -1.15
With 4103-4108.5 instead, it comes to -0.99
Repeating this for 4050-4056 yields -1.18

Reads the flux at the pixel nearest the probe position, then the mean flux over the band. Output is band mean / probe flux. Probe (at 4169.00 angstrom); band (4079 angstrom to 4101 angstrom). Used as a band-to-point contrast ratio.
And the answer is 0.95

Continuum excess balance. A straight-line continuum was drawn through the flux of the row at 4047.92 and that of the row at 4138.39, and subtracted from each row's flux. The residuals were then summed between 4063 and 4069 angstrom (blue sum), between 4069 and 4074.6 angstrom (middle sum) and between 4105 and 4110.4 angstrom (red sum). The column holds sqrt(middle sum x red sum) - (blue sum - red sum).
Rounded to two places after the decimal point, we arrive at -0.45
